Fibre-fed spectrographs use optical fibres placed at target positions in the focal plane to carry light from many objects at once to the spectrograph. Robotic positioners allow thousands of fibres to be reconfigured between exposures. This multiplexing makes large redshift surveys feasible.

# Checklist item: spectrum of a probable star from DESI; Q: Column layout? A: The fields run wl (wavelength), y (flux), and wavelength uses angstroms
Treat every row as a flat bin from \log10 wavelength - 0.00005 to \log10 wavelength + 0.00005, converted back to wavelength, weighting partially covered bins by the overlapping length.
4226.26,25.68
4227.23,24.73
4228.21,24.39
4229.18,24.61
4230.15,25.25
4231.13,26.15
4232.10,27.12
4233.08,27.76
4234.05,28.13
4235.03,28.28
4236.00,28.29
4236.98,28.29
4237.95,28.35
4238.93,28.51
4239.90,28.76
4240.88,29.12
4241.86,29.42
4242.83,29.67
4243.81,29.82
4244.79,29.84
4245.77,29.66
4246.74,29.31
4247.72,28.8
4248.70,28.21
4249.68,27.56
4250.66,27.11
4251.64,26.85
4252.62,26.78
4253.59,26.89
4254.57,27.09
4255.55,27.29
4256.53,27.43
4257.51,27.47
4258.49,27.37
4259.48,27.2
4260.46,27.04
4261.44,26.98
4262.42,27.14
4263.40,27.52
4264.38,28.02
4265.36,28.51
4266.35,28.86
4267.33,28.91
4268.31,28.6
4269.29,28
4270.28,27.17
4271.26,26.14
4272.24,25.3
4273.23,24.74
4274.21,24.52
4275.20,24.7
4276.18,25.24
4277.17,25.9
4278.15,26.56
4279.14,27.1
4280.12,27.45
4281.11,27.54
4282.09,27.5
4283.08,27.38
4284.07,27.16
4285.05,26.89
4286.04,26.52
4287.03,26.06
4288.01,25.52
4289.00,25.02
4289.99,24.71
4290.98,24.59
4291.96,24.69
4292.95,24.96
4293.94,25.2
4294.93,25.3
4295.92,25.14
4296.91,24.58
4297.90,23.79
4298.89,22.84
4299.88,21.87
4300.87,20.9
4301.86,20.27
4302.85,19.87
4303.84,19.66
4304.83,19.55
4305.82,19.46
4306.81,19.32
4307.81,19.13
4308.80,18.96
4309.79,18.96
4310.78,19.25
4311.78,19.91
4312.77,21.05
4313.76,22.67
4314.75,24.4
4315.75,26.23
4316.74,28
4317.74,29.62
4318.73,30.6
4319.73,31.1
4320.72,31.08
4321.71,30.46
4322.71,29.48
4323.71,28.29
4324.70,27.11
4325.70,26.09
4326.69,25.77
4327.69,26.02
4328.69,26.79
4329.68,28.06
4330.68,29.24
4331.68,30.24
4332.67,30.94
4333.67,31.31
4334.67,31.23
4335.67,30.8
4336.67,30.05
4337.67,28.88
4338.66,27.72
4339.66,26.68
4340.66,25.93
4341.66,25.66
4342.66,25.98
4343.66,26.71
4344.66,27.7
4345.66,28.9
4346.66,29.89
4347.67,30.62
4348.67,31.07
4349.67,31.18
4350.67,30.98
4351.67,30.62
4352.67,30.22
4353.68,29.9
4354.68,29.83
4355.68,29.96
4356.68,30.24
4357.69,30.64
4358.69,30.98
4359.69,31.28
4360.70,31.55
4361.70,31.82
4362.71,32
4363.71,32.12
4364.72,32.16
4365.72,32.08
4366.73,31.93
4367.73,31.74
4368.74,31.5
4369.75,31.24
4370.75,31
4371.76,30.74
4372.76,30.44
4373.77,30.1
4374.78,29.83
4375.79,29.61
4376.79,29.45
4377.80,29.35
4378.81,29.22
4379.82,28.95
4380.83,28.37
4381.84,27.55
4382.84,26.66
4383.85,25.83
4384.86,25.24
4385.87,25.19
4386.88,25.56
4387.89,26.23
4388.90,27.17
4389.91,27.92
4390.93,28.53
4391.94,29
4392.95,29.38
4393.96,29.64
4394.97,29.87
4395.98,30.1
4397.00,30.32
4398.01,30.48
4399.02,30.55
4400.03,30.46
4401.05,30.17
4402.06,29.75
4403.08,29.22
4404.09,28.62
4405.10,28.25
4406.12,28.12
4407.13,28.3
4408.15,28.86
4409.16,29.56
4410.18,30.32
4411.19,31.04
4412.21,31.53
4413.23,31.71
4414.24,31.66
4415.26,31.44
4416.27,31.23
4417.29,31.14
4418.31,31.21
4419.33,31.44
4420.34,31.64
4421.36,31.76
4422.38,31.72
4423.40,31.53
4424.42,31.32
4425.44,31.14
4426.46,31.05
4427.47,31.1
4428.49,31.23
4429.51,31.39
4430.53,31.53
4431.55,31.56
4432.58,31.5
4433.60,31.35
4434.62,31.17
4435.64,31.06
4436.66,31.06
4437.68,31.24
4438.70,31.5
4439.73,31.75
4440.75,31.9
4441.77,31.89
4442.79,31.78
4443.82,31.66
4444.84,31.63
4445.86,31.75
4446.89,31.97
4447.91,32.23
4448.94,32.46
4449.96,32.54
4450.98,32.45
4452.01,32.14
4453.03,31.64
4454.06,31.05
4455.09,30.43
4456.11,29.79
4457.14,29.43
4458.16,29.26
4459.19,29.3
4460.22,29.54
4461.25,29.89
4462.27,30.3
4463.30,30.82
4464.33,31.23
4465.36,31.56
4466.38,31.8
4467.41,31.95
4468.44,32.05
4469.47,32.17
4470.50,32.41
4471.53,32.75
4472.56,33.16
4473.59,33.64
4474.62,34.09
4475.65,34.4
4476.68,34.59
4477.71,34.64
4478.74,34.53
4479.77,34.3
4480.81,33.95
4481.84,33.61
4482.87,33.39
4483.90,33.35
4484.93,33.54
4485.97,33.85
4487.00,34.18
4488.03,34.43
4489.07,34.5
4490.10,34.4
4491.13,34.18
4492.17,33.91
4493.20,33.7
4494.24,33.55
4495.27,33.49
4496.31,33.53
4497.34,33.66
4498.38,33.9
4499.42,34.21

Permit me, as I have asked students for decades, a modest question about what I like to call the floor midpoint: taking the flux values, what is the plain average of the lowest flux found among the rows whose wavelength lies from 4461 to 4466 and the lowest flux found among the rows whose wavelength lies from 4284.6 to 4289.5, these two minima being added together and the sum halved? 27.5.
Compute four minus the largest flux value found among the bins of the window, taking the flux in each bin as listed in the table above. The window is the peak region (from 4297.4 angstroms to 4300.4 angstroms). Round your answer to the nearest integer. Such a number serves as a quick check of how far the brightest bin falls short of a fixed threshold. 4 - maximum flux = -20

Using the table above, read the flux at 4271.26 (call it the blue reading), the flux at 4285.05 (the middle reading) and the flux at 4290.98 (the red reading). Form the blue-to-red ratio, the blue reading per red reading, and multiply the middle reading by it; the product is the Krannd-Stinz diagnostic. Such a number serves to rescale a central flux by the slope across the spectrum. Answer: 29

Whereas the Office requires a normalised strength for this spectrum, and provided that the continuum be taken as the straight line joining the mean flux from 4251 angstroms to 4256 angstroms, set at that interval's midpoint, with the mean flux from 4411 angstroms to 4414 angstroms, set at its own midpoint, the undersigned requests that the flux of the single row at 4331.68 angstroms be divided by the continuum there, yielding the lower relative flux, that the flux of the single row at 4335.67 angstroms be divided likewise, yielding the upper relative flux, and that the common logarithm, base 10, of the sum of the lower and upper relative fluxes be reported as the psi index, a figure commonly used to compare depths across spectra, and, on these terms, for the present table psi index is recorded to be 0.32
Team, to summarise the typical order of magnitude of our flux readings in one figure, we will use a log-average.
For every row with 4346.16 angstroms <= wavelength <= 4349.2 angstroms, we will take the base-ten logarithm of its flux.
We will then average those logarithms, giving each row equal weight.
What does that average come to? 1.48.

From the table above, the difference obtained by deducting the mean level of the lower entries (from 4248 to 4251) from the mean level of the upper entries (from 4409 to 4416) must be 3.4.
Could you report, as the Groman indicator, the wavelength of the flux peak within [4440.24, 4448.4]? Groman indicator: 4447.91 angstroms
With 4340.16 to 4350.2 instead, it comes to 4349.67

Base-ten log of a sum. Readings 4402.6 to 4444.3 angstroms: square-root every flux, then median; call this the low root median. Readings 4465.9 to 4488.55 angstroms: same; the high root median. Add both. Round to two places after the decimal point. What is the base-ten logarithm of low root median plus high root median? 1.06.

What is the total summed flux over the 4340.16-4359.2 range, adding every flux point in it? 557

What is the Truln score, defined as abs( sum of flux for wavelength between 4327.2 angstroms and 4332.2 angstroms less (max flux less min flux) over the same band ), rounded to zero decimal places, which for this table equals 136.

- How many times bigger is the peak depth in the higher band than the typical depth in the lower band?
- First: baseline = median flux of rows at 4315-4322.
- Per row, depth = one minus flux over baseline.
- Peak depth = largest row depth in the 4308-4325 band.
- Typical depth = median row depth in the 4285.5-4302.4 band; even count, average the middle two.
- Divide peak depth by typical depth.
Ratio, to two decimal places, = 2.00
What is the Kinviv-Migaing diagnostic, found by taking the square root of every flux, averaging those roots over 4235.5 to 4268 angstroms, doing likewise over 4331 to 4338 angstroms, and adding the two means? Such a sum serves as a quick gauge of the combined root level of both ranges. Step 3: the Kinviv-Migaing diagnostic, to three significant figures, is 10.8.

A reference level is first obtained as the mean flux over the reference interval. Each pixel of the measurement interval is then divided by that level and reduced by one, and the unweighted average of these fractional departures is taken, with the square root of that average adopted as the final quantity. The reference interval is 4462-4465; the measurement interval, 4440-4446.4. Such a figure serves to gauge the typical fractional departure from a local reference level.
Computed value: 0.18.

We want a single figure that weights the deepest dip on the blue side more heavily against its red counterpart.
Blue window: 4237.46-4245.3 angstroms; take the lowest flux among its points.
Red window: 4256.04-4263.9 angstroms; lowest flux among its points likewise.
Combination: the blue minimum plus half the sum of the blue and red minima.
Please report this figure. 56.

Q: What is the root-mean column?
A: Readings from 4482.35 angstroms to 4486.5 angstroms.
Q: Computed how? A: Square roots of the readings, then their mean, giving 5.79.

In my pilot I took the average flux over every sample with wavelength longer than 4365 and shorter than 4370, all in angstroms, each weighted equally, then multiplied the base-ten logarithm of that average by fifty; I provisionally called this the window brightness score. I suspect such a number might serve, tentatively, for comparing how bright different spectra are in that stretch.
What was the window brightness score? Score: 75.1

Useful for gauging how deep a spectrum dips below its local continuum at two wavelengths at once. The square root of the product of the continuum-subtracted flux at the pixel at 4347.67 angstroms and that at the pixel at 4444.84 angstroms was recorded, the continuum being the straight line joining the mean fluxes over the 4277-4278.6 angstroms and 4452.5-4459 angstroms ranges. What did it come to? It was 2.1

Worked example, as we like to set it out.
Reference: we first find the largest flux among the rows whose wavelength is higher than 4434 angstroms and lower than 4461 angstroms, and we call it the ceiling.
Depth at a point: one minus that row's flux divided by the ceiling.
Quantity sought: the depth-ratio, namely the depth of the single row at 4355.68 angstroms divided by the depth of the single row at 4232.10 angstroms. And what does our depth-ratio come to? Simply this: 0.5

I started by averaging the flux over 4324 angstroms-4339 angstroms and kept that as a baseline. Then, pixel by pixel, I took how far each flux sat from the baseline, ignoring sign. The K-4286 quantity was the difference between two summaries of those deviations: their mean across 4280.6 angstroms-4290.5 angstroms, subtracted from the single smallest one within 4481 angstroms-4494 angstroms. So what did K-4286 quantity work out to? 2.4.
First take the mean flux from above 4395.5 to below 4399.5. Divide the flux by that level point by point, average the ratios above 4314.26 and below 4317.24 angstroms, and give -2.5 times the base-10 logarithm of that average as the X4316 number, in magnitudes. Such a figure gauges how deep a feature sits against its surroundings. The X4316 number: 0.16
